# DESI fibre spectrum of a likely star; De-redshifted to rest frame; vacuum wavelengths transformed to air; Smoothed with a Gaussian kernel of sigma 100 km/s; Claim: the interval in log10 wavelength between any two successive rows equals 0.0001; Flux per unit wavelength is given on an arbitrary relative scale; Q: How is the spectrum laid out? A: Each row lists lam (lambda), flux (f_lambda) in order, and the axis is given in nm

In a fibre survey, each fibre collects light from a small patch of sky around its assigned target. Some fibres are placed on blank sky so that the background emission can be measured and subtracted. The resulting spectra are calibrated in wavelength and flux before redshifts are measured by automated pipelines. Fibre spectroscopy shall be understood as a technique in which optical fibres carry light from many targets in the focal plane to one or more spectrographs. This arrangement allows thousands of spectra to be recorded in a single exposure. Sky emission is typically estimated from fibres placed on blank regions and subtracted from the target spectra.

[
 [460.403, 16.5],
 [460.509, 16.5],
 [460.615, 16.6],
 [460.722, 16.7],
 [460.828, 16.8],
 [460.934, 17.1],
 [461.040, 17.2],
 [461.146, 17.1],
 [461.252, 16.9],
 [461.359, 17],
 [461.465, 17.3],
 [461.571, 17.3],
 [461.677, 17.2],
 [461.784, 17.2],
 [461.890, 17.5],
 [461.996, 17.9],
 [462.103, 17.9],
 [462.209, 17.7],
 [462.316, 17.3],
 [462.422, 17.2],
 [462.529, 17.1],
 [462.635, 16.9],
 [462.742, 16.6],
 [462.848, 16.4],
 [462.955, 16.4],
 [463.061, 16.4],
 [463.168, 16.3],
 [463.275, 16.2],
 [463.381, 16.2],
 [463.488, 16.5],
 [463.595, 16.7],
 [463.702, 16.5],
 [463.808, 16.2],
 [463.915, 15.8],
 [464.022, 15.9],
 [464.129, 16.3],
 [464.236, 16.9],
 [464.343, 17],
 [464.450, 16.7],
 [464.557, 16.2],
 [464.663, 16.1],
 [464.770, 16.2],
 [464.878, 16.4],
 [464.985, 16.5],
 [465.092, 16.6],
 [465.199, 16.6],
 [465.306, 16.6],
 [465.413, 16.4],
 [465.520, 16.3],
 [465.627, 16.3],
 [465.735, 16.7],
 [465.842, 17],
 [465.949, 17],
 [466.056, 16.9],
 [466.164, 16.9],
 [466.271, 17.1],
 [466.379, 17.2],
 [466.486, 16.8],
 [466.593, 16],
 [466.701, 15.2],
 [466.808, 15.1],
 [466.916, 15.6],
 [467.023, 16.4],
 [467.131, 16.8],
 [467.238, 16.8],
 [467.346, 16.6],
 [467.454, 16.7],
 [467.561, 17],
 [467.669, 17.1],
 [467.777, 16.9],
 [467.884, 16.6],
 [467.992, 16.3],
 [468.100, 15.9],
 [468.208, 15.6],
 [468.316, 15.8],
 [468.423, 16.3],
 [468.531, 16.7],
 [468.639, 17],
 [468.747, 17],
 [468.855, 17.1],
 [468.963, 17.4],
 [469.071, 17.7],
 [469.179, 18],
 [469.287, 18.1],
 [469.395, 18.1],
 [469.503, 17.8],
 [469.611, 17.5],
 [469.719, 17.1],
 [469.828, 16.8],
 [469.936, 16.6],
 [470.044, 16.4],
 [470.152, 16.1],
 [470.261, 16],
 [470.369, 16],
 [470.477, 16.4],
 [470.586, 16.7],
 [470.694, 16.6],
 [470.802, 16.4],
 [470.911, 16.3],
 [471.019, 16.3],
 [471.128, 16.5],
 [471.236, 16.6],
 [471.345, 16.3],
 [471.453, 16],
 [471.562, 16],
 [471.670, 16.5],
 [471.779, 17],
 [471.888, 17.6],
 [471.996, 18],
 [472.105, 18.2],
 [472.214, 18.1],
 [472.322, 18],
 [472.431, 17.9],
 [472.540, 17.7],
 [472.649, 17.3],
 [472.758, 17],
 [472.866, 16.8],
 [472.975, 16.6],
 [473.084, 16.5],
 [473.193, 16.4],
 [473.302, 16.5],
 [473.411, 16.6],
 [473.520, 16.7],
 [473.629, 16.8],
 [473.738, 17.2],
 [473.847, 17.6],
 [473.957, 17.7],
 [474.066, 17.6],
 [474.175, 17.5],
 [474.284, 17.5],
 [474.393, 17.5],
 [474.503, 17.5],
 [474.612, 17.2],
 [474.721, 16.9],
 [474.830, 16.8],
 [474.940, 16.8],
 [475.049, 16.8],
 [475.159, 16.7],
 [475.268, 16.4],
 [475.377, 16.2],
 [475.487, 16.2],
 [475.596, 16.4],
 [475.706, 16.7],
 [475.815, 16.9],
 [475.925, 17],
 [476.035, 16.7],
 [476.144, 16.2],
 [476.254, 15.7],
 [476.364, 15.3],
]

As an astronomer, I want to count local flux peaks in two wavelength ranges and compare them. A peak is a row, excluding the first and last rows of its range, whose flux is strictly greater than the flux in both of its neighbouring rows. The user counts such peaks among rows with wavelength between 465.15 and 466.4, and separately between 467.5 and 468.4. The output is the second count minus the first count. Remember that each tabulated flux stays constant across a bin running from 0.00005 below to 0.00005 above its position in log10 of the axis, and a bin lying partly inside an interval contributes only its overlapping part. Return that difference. 1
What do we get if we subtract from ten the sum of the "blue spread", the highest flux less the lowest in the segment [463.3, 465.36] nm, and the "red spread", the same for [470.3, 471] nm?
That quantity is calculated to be 8.1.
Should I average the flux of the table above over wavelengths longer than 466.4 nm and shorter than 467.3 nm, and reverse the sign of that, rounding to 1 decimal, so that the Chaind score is -16.1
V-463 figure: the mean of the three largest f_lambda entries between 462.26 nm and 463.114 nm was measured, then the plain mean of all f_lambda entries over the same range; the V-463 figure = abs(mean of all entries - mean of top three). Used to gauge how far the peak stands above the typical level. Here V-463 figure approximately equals 0.41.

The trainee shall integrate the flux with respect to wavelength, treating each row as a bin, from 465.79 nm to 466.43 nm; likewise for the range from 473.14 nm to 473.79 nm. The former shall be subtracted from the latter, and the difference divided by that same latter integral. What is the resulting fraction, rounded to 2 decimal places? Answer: 0.00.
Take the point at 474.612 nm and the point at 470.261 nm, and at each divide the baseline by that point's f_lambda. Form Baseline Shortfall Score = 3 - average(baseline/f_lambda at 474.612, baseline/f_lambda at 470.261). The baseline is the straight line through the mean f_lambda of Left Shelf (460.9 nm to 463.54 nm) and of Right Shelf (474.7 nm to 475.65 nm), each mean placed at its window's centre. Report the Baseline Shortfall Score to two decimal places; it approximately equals 1.99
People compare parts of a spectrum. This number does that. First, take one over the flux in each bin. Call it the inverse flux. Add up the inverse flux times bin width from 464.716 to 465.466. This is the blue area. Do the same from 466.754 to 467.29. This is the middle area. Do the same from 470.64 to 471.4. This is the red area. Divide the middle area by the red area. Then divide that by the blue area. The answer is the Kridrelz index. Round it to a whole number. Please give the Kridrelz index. 16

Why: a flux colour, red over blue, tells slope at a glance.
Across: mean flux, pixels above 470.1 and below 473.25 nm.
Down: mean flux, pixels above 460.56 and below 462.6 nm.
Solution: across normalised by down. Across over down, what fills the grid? 0.98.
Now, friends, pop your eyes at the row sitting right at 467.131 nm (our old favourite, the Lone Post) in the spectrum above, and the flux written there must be 16.8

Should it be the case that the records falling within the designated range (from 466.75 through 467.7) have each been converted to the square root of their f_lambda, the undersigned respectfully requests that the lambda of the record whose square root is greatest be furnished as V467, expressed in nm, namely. 467.669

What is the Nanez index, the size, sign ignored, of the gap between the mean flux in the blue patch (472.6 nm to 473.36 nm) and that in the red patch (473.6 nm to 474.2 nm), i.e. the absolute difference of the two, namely 0.7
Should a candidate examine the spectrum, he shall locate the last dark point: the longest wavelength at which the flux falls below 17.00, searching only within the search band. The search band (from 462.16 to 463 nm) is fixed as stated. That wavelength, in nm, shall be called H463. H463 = 462.955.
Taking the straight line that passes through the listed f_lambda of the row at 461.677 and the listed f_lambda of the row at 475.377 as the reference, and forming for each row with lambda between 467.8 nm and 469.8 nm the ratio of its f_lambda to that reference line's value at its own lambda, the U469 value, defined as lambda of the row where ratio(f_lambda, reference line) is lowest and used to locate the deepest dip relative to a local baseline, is 468.208 nm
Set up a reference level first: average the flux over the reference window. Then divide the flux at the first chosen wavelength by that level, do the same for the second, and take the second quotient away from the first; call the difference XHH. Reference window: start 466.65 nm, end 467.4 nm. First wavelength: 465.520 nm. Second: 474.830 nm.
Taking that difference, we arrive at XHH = -0.03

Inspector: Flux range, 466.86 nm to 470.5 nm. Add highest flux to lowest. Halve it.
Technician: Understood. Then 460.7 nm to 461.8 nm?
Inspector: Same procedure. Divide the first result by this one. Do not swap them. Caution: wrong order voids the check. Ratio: 0.99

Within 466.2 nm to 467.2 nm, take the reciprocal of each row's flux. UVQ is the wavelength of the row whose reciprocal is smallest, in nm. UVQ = 466.379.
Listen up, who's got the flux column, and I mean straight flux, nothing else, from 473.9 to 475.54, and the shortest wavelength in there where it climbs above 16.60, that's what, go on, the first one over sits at 473.957 nm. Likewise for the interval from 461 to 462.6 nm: 461.040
